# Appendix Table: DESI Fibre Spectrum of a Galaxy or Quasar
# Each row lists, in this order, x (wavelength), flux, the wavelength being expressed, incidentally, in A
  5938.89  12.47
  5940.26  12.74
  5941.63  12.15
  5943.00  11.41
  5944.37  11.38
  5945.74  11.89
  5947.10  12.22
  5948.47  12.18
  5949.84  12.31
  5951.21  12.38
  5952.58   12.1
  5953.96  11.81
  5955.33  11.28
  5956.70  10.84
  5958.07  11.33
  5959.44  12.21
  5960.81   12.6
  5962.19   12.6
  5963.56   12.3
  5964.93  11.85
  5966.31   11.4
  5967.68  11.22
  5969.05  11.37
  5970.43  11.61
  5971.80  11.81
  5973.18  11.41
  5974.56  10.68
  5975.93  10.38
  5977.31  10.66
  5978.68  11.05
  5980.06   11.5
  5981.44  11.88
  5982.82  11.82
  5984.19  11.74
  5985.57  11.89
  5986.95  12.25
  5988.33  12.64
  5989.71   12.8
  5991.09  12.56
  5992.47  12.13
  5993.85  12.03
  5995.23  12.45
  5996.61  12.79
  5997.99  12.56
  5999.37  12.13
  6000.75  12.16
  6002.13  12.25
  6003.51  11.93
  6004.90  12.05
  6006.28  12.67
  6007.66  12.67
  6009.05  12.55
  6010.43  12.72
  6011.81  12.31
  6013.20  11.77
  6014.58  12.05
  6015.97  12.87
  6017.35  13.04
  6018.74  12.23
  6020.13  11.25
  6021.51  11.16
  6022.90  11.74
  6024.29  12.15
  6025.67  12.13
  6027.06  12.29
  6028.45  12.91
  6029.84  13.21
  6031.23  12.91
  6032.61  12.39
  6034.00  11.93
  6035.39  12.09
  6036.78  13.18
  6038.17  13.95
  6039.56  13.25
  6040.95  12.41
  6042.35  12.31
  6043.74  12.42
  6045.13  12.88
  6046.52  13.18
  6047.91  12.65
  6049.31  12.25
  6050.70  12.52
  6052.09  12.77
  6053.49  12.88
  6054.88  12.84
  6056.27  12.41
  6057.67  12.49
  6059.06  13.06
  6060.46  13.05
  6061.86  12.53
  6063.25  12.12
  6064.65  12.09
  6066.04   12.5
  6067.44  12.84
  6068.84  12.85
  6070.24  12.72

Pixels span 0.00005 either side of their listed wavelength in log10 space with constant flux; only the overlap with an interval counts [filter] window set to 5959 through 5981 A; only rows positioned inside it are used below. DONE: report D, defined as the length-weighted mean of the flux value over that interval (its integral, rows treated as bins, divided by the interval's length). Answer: 11.53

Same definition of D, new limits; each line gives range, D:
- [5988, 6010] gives 12.40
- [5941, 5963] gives 11.92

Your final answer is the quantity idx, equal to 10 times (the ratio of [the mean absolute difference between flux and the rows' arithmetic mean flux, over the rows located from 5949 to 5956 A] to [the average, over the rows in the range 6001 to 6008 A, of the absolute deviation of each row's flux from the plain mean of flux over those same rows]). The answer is 12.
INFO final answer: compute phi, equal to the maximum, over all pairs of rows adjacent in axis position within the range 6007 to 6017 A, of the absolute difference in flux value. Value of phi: 0.82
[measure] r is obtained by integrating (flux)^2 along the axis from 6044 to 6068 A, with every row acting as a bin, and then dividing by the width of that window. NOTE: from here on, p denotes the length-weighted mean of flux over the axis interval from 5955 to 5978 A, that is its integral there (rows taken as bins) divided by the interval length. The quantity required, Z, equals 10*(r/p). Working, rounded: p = 11.5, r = 160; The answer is 139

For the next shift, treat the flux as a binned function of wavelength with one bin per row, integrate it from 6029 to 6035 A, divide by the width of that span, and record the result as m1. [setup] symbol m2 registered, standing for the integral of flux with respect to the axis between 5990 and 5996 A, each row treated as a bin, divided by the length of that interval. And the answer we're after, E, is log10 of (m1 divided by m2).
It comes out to 0.009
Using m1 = 12.6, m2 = 12.3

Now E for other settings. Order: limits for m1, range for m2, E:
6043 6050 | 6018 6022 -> 0.039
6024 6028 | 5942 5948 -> 0.017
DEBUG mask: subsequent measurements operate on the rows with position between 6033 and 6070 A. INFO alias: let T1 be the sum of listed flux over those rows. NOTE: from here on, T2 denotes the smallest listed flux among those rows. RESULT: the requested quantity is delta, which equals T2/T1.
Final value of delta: 0.0362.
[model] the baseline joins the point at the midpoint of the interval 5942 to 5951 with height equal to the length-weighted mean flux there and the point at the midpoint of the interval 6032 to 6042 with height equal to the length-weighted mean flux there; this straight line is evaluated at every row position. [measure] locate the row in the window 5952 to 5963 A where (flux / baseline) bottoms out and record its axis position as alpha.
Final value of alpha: 5956.70 A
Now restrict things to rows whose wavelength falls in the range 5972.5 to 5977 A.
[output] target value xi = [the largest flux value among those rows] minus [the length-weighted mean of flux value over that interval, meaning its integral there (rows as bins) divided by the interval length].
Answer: 0.61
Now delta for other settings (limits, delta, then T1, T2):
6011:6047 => 0.0344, 324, 11.16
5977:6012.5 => 0.0337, 316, 10.66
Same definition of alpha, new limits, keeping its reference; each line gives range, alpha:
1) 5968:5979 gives 5975.93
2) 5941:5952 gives 5944.37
